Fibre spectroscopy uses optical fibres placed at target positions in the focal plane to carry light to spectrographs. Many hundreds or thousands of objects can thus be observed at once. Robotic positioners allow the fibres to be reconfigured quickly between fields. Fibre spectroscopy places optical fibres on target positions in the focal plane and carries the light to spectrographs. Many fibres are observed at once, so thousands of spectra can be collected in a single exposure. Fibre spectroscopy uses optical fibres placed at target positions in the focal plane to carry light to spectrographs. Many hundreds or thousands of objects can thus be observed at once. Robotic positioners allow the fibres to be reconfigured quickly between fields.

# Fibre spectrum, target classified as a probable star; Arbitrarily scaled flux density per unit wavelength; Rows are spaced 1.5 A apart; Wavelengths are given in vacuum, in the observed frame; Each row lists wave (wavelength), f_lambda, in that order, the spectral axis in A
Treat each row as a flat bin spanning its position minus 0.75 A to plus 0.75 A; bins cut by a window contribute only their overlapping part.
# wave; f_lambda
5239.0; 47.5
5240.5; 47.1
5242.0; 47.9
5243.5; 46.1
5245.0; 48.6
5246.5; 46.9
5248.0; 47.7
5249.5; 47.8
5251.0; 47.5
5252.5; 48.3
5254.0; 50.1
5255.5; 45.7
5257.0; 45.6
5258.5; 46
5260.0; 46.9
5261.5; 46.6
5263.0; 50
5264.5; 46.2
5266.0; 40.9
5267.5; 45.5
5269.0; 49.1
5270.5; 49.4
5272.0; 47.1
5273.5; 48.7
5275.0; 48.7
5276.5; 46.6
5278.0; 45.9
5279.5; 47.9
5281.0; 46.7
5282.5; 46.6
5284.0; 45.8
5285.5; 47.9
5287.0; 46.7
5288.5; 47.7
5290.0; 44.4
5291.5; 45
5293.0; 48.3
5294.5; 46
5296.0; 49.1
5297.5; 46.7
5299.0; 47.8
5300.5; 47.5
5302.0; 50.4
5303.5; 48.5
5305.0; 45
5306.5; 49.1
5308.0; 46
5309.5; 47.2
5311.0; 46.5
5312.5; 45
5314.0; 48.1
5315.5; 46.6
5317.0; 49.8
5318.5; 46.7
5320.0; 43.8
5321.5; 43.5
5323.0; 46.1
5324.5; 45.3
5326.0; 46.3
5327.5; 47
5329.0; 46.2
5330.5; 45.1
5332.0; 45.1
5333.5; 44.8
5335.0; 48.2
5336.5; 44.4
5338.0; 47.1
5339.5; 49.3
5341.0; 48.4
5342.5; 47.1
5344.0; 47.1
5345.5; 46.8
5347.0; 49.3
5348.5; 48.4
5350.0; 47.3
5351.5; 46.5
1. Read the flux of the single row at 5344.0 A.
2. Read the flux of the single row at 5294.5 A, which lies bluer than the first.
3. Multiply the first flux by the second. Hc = 2167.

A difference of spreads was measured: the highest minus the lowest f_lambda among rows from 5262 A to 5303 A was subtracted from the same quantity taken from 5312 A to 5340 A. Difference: -3.2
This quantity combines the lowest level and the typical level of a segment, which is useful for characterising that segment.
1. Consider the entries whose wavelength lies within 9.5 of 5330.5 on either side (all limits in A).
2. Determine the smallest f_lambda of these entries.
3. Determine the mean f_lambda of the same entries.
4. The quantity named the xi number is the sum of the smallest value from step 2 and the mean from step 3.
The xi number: 89.5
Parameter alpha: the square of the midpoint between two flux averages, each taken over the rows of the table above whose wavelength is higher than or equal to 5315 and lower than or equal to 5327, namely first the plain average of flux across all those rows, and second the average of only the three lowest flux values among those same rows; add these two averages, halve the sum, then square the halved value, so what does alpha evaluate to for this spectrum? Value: 2035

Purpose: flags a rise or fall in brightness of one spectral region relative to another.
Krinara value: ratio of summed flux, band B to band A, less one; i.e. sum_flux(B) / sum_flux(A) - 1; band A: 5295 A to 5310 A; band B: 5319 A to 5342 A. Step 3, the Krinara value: 0.4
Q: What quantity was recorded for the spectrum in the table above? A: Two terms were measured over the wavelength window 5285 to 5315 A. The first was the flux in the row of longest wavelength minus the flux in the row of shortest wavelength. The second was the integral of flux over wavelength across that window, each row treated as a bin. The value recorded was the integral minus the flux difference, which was 1414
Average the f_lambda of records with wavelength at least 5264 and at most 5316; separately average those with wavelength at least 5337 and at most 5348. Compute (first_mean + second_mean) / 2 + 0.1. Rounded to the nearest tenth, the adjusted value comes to 47.5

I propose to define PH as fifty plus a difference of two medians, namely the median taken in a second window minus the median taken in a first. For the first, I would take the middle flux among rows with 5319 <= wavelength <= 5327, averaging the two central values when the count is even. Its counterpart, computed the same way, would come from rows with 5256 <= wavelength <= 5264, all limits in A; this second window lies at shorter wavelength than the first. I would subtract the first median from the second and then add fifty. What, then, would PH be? 51.3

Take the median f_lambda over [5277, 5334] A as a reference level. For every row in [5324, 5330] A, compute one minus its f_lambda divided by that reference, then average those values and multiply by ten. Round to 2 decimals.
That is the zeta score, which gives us 0.09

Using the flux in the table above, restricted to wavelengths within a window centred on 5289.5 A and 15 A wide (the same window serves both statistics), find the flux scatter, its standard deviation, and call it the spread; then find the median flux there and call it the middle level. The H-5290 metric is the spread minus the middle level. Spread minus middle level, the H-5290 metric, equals -45.2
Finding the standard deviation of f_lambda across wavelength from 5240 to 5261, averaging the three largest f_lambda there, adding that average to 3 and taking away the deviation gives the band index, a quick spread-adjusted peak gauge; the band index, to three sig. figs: 50.8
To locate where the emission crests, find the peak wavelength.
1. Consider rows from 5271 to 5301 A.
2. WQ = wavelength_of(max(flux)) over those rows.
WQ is 5296.0 A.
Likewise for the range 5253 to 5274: 5254.0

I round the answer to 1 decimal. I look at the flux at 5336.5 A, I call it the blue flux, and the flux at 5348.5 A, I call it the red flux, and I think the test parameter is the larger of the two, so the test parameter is 48.4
